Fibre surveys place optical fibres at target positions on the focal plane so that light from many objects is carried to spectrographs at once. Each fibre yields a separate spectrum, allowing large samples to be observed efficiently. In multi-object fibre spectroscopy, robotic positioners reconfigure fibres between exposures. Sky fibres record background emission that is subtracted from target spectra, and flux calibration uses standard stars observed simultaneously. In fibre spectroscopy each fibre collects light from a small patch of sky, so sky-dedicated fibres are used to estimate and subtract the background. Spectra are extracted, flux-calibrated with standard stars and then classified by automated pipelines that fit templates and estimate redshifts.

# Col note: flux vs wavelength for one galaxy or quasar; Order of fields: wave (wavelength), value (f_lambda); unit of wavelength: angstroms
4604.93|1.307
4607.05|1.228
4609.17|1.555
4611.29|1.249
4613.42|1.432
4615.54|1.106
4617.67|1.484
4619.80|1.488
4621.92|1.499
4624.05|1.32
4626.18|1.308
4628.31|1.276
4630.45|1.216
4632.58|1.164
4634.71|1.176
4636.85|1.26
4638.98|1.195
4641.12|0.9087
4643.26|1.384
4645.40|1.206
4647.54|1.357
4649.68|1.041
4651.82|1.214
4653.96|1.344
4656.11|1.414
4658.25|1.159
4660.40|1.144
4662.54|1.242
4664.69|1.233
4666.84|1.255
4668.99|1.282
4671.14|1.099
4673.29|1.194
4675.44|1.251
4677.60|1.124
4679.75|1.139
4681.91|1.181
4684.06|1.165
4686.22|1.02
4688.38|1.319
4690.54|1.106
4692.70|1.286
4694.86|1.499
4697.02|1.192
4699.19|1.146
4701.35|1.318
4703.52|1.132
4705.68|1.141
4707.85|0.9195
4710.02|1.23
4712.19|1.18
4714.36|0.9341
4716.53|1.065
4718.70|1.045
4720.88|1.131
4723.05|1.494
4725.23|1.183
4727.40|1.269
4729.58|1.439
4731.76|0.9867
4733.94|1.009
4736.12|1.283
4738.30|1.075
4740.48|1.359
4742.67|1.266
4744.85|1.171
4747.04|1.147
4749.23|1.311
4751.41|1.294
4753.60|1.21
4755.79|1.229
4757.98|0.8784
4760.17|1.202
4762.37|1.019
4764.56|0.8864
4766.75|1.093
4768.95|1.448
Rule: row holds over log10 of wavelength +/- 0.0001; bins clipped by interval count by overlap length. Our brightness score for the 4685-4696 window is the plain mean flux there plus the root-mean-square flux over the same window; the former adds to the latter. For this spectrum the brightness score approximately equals 2.50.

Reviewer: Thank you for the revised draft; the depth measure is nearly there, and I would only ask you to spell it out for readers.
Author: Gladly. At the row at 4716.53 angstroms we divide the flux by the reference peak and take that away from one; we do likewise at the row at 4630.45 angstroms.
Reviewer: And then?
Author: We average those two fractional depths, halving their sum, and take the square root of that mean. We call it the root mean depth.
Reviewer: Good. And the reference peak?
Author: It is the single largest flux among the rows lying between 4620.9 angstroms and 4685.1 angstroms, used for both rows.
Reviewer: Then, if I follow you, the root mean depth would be 0.489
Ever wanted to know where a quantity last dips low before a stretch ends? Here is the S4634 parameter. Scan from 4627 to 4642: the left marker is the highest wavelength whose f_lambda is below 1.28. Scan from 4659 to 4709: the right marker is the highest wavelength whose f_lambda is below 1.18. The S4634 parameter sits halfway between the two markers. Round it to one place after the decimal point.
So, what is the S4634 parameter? 4674.5 angstroms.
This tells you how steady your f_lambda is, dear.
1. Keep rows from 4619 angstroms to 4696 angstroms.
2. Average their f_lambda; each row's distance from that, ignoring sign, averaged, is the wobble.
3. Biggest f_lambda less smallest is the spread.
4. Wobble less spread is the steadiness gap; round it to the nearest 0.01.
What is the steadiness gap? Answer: -0.49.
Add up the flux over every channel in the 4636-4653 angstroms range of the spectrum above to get 10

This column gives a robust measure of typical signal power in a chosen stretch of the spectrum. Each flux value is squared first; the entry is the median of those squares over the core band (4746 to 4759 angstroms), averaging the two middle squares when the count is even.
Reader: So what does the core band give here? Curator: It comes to 1.5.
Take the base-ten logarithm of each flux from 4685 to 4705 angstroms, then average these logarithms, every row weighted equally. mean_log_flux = 0.085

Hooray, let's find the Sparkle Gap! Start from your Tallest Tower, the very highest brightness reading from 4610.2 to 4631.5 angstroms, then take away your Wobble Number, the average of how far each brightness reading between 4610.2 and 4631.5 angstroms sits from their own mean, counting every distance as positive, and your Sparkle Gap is 1.39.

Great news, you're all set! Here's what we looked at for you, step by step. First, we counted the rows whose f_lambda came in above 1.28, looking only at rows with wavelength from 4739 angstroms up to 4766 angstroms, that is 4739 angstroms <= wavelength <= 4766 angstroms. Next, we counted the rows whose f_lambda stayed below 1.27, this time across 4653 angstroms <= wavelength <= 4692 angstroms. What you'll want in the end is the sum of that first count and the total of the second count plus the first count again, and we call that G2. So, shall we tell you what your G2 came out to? 20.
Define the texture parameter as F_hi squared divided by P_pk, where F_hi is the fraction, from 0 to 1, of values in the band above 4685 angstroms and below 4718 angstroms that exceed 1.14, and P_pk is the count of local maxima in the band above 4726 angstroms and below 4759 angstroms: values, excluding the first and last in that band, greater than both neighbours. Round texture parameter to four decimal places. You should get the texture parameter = 0.0720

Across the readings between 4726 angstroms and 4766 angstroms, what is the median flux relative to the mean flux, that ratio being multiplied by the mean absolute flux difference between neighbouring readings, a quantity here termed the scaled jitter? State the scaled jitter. 0.176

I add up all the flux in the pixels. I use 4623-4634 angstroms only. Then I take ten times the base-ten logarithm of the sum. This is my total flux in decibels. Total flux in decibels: 7.98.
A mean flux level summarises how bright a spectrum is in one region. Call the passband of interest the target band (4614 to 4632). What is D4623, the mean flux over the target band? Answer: 1.34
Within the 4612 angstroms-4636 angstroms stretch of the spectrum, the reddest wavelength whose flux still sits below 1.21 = 4634.71 angstroms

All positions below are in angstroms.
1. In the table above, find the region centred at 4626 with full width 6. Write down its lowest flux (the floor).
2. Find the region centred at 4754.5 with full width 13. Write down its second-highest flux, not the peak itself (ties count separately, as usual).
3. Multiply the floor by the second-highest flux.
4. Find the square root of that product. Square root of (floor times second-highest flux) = 1.28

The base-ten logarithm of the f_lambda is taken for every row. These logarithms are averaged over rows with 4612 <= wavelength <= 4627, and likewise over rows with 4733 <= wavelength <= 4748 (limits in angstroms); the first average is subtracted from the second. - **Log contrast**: -0.06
